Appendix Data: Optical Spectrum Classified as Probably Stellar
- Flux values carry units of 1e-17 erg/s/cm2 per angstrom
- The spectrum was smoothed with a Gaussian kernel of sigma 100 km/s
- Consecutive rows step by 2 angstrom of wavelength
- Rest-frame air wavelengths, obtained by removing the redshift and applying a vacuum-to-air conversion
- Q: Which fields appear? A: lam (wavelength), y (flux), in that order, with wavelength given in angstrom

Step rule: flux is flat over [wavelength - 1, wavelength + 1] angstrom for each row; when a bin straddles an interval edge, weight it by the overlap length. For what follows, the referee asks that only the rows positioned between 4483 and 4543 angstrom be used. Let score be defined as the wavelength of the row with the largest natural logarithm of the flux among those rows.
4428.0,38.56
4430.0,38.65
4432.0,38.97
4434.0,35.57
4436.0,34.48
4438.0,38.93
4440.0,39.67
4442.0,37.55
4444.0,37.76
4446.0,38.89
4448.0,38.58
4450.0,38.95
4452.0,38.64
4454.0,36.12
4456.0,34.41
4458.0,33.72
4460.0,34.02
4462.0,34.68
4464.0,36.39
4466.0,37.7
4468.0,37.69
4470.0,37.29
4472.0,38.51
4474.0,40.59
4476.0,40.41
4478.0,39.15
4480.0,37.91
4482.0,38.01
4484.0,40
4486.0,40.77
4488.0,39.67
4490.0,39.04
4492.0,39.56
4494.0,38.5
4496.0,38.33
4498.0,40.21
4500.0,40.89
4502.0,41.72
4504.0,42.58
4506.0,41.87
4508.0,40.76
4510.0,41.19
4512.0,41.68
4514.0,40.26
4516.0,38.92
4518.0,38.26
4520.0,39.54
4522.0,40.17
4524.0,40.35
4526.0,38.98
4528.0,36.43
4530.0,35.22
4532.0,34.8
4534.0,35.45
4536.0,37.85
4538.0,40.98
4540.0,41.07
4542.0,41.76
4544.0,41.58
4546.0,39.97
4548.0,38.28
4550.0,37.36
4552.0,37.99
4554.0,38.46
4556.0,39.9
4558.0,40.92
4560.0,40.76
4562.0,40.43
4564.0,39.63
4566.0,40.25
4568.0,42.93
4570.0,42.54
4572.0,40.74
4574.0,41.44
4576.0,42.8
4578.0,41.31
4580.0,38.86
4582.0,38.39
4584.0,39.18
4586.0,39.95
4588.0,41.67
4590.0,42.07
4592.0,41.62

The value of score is 4504.0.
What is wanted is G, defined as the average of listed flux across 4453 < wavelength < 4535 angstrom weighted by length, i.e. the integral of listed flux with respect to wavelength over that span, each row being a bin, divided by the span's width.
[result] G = 38.6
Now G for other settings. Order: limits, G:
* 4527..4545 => 38.3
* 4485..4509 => 40.3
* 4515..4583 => 39.5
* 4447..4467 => 36.3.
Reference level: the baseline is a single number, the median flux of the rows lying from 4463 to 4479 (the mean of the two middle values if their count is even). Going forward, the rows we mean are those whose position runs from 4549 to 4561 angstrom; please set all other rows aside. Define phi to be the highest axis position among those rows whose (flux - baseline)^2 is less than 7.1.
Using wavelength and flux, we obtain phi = 4560.0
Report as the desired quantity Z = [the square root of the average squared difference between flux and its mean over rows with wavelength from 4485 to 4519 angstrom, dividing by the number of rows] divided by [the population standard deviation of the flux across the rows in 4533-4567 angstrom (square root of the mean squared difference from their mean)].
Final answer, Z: 0.8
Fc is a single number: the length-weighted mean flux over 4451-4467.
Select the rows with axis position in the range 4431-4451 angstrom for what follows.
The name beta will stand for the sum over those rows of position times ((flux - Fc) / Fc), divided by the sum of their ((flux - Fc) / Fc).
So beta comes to 4442.7 angstrom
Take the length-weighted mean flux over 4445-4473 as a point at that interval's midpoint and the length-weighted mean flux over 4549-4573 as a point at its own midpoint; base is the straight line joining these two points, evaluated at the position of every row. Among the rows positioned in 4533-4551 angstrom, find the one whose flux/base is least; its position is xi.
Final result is 4534.0 angstrom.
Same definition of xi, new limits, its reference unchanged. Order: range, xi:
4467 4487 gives 4470.0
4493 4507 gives 4496.0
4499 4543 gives 4532.0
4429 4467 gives 4458.0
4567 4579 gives 4572.0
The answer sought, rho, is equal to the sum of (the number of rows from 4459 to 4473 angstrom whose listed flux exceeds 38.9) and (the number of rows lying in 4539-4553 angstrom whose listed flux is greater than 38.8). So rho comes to 4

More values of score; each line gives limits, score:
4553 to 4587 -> 4568.0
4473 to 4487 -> 4486.0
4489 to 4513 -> 4504.0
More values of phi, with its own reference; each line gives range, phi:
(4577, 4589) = 4586.0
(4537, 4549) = 4548.0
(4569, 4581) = 4580.0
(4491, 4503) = 4498.0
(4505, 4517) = 4516.0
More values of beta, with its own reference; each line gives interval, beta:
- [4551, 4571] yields 4562.5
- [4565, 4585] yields 4573.9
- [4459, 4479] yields 4474.7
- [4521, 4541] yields 4531.1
